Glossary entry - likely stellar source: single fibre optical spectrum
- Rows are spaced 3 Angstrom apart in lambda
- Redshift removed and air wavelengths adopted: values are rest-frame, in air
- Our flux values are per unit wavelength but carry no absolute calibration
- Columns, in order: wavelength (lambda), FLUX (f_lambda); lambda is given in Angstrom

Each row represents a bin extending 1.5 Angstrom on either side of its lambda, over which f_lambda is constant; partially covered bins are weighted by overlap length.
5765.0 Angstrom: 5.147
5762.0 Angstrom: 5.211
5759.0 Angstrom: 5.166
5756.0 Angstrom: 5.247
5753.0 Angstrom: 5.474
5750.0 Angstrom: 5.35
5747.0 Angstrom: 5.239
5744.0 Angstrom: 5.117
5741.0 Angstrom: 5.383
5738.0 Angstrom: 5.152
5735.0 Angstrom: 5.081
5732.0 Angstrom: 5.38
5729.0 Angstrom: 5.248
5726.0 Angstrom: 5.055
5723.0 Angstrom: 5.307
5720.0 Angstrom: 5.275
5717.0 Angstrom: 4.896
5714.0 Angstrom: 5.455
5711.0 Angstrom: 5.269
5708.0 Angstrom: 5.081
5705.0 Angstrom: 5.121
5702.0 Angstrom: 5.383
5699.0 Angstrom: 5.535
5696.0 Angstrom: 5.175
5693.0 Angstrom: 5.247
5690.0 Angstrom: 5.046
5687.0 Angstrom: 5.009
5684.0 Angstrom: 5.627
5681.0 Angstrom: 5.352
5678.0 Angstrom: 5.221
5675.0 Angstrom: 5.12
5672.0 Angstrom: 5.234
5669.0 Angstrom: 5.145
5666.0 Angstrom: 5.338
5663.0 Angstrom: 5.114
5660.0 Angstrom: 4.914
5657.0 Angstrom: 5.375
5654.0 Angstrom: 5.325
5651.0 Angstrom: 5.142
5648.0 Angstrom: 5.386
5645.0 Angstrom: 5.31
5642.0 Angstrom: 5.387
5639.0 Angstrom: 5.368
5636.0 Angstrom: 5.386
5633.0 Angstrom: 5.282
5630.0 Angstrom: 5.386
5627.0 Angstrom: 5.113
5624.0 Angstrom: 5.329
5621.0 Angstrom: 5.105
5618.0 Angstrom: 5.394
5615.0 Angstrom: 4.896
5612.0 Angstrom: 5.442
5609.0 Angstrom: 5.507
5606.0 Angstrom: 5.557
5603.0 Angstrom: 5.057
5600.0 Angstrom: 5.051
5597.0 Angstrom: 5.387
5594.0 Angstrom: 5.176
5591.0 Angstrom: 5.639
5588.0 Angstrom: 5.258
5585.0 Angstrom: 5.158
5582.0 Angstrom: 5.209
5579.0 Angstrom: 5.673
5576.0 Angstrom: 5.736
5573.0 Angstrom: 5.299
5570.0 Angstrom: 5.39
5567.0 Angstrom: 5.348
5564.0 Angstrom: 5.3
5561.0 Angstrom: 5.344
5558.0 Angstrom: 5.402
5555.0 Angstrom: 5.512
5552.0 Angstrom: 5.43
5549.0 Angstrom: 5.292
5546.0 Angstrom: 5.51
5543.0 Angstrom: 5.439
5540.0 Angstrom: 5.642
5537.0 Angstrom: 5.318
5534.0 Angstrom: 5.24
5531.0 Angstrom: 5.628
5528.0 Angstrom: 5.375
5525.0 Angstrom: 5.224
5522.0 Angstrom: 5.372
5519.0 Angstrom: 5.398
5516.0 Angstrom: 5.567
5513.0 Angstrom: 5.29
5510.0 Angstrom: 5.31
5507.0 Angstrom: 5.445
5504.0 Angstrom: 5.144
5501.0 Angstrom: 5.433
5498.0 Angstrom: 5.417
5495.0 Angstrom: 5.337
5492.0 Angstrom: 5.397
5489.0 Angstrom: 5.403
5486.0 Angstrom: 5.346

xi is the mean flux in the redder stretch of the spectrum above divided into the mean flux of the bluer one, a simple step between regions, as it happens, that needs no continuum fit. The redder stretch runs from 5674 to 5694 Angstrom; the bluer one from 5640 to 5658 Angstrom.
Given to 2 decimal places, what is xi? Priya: 1.02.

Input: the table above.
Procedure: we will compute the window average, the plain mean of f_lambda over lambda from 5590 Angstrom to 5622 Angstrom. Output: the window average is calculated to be 5.29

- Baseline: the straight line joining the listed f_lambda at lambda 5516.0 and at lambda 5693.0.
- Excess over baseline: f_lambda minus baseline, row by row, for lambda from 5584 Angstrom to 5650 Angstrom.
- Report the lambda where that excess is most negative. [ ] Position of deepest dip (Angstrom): 5615.0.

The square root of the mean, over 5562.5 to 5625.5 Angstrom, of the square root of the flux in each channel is 1.52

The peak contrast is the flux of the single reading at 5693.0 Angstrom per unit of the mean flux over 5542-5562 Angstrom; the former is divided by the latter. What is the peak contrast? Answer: 0.968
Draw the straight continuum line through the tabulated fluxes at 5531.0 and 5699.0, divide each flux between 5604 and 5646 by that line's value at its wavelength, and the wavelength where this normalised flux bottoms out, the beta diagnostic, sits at 5615.0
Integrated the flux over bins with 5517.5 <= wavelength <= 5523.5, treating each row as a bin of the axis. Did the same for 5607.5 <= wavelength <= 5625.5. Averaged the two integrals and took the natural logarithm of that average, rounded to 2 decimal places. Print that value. 4.15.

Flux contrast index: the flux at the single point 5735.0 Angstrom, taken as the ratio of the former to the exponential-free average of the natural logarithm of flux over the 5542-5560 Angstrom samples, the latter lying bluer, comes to 3.00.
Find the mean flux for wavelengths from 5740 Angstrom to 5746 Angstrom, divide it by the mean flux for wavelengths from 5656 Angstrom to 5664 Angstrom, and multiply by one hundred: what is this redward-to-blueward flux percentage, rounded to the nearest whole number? 102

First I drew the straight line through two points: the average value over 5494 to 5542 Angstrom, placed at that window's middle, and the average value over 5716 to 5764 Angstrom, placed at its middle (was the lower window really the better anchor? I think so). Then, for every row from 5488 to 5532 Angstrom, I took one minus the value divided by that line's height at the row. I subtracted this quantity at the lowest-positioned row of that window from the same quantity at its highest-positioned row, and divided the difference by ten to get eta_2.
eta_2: -0.005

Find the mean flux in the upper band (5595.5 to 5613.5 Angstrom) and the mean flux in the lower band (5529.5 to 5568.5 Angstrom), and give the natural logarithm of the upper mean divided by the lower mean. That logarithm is -0.015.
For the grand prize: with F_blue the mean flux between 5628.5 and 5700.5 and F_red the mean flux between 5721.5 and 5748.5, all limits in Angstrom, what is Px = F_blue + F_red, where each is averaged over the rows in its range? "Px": 10.5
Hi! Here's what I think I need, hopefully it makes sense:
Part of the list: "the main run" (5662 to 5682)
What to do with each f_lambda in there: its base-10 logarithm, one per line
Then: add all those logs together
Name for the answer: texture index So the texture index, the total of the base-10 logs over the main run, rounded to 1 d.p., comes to 5.0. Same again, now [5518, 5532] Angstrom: 3.7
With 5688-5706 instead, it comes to 4.3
